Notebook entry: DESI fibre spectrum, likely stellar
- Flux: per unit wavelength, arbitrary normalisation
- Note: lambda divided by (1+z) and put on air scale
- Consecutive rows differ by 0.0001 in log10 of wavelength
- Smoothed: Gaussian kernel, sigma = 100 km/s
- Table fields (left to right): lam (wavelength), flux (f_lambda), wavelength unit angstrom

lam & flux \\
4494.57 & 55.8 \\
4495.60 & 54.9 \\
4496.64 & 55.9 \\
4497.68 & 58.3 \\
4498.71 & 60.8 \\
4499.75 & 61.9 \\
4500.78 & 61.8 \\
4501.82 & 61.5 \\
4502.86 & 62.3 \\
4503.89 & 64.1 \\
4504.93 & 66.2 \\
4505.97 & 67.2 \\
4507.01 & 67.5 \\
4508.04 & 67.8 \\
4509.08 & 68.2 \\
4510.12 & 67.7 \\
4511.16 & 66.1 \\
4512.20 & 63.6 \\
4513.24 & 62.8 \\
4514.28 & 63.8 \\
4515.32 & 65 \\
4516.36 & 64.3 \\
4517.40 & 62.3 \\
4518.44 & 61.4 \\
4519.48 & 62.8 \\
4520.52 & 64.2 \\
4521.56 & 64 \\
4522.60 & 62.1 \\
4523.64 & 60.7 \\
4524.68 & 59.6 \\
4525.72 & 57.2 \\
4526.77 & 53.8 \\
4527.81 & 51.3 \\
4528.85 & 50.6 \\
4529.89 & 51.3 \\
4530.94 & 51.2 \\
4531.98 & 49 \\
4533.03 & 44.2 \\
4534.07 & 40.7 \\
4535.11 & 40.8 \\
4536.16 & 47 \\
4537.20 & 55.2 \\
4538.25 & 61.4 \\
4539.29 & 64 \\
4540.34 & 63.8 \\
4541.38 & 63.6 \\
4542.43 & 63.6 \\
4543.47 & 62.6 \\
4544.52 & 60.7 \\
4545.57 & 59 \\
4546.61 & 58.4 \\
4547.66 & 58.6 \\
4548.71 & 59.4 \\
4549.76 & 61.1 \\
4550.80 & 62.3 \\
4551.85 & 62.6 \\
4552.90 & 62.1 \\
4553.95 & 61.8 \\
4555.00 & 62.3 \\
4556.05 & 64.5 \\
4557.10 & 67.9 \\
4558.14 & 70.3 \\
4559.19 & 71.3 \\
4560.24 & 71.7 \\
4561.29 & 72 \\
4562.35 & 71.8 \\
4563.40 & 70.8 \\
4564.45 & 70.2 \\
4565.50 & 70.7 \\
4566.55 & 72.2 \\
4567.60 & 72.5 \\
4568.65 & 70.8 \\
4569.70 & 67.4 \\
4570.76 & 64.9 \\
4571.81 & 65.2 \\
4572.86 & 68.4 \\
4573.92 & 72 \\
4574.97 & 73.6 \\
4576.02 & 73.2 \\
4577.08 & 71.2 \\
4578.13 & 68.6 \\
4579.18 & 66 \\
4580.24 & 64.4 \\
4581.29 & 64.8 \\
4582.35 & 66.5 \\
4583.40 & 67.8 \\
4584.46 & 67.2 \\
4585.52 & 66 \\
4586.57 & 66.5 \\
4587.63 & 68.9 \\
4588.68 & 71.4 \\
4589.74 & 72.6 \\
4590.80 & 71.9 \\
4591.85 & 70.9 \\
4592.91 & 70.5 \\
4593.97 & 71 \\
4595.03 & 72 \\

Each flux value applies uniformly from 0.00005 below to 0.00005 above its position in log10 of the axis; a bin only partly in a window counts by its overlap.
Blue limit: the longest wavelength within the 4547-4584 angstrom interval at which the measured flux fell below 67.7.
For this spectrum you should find 4582.35 angstrom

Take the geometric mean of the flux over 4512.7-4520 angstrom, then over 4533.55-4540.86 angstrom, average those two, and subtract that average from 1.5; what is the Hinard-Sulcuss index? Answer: -56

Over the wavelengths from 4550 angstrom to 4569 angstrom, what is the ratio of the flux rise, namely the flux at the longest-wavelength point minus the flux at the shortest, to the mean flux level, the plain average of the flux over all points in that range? 0.12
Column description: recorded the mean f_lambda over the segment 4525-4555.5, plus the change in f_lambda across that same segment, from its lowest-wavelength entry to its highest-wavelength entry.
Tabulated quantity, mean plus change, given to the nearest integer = 62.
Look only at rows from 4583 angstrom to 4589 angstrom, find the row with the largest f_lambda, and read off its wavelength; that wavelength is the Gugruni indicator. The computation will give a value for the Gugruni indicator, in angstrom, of 4588.68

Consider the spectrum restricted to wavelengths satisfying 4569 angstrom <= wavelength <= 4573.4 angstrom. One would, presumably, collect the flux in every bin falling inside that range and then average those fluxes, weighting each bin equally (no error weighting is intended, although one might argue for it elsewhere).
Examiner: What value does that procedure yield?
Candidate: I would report 66.5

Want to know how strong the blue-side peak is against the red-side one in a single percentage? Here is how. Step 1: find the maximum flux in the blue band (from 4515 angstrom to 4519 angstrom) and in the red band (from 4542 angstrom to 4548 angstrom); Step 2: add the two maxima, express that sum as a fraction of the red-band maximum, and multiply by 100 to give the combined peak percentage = 202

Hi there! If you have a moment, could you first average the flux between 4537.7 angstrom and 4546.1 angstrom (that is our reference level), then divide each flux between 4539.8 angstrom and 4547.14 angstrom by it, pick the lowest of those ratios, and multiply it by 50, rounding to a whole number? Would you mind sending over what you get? 47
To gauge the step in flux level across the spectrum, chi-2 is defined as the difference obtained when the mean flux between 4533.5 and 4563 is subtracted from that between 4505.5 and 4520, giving 3.6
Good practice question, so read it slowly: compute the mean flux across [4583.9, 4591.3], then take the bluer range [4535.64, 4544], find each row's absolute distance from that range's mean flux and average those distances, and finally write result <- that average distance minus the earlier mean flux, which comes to -65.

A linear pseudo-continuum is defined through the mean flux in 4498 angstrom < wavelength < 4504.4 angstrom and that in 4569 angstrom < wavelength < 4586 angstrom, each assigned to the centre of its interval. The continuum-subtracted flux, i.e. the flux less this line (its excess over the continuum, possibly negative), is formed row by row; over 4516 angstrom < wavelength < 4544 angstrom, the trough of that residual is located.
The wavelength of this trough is 4534.07 angstrom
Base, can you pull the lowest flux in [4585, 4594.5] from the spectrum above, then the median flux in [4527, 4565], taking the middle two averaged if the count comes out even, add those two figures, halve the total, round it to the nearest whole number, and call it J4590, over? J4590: 64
